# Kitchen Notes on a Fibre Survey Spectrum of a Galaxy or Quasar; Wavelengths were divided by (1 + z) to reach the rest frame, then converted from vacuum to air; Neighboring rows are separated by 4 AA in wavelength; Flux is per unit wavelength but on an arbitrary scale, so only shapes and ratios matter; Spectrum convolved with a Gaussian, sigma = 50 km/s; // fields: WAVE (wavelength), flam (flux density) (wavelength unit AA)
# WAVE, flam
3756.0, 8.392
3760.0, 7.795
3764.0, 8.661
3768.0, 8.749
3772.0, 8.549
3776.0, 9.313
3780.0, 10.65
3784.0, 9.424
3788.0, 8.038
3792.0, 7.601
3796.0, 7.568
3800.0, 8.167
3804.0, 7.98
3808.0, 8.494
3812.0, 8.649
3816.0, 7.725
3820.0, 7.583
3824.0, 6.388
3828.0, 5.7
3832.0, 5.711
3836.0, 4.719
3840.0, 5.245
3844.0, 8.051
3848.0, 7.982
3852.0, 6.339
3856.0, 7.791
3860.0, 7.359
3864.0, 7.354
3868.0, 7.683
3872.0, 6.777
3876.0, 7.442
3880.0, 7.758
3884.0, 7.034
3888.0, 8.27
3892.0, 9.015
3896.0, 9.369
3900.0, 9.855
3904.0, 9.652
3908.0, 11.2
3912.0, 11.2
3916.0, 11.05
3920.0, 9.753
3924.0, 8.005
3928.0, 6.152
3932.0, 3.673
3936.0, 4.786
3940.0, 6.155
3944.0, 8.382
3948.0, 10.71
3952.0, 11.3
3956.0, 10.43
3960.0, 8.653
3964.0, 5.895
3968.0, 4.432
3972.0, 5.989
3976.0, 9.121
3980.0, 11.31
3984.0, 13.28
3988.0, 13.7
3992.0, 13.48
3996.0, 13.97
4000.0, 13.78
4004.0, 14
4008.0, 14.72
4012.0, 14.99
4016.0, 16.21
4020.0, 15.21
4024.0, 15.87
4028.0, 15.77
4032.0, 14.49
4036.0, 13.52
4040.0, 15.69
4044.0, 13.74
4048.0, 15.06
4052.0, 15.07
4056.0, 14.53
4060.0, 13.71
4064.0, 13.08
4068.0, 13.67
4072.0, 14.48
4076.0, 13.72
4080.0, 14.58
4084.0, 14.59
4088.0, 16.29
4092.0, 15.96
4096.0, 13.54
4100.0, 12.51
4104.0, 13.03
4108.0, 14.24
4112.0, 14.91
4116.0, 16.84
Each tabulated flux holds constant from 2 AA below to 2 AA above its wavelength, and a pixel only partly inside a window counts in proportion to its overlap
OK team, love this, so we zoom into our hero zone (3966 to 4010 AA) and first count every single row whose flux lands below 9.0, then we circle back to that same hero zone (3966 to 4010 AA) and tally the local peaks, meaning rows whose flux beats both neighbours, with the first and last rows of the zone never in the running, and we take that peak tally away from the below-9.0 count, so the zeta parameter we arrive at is 0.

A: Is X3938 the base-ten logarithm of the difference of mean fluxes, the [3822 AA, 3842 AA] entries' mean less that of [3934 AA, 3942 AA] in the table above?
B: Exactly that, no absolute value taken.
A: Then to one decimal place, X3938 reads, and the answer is -1.1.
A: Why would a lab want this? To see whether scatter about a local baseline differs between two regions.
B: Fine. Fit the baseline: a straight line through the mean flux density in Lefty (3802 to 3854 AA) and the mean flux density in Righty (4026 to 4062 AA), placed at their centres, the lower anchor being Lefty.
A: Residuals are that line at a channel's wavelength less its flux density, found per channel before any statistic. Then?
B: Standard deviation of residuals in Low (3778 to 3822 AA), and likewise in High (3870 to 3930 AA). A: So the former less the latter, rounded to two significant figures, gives -0.25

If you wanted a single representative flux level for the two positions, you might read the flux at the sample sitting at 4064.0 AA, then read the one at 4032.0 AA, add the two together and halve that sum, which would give 13.8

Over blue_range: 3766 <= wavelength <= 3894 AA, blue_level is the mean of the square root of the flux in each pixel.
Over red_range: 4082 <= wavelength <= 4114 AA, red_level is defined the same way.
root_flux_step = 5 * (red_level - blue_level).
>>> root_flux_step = 5.2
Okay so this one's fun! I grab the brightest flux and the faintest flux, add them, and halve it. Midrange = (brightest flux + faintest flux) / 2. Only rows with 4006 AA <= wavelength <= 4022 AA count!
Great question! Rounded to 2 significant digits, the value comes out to 15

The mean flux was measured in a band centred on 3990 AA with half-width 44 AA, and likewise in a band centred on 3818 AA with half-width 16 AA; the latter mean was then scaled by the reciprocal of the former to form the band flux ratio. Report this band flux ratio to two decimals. 0.60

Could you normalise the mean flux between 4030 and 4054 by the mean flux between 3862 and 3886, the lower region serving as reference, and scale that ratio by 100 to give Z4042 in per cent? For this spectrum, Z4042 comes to 199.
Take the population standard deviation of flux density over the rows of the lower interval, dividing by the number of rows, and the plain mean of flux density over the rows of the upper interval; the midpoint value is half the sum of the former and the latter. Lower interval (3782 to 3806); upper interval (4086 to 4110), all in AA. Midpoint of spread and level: 7.44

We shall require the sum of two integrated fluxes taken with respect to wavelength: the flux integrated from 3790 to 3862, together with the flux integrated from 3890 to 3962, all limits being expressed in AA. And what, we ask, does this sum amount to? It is 1154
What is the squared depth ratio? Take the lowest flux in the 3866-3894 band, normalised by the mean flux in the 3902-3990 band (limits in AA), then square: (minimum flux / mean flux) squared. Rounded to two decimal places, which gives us 0.59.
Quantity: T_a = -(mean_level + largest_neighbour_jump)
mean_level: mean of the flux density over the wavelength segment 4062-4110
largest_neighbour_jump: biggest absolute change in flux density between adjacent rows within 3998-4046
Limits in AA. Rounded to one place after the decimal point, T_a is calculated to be -16.3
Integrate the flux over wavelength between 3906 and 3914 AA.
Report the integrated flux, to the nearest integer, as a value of 90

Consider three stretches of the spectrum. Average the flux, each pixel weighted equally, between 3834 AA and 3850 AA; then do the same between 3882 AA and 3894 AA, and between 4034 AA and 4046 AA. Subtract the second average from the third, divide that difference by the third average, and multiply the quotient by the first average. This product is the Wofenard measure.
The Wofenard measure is 2.8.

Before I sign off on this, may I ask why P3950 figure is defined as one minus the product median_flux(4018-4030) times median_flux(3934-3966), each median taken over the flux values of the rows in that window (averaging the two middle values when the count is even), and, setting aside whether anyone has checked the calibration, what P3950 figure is -133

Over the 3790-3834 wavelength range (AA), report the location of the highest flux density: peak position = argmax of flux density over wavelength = 3812.0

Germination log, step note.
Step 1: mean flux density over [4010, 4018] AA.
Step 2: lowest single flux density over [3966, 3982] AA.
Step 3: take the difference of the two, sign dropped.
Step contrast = 11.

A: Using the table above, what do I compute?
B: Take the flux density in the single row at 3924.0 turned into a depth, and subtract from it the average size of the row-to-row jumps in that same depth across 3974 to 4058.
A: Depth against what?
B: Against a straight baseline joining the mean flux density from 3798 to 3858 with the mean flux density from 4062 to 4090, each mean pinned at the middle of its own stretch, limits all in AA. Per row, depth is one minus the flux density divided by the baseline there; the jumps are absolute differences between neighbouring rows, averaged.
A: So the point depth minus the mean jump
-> 0.1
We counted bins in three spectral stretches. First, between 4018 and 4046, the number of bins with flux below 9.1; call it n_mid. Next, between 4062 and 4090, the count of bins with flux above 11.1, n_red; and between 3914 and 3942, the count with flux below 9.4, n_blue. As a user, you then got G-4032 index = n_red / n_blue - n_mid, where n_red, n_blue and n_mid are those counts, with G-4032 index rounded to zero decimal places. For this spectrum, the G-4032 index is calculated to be 1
